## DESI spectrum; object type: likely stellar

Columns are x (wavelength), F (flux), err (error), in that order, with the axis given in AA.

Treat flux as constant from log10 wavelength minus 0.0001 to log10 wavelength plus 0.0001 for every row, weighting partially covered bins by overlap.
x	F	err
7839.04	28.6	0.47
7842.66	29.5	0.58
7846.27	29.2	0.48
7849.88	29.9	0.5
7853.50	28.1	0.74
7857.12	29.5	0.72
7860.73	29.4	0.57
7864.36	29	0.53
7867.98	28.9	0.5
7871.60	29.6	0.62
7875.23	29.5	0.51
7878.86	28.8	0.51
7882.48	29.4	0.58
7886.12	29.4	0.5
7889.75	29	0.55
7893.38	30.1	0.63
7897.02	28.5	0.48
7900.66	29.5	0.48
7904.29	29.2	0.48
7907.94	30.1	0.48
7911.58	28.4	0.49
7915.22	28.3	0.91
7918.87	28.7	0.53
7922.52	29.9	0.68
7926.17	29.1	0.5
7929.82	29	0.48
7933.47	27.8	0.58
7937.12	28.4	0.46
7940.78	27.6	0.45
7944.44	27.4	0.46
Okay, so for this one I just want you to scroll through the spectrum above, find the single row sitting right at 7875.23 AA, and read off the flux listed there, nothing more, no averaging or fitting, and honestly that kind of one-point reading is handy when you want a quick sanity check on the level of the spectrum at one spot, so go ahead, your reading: 29.5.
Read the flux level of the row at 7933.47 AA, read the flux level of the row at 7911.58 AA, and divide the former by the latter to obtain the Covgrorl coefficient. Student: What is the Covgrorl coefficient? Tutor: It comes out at 0.98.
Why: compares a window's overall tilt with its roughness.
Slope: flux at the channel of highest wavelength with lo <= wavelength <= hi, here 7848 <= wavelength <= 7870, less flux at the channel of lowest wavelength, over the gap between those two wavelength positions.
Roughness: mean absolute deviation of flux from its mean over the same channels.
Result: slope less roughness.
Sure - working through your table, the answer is -0.5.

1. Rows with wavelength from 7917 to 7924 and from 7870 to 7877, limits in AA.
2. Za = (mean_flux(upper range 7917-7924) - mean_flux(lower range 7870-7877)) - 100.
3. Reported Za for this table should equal -100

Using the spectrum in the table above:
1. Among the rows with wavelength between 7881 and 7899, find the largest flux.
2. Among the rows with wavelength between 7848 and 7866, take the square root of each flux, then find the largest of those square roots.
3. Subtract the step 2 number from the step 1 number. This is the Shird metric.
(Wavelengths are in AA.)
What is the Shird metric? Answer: 24.6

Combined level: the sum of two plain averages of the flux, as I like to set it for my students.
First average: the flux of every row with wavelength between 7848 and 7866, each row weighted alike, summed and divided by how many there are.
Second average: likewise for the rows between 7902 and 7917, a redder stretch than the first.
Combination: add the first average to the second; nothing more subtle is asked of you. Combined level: 58.2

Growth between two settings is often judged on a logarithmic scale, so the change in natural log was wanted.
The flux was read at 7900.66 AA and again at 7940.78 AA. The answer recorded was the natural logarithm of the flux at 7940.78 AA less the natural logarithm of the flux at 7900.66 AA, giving -0.067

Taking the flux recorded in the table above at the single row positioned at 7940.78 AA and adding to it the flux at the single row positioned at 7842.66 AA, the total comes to 57.1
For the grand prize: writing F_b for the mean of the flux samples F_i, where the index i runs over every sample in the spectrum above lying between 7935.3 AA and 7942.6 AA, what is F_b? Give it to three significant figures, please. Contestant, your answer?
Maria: 28.0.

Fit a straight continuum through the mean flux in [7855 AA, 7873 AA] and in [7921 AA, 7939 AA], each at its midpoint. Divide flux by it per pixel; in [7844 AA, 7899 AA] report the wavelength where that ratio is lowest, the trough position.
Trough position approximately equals 7853.50 AA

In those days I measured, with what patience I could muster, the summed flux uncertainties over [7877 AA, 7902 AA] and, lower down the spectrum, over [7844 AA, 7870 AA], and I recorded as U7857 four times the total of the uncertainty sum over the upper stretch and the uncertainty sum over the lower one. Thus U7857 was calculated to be 31.1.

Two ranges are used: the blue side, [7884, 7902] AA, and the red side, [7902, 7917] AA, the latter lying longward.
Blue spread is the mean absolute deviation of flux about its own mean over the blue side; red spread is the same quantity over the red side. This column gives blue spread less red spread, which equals -0.2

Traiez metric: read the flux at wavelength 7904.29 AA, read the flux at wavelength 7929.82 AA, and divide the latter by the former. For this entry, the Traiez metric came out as 0.993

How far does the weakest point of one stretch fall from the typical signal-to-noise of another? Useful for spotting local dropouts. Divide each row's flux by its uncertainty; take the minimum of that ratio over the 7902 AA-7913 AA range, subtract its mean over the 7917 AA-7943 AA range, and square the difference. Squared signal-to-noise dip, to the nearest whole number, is 7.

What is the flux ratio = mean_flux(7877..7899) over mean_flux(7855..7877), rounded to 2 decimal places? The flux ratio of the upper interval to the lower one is 1.00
